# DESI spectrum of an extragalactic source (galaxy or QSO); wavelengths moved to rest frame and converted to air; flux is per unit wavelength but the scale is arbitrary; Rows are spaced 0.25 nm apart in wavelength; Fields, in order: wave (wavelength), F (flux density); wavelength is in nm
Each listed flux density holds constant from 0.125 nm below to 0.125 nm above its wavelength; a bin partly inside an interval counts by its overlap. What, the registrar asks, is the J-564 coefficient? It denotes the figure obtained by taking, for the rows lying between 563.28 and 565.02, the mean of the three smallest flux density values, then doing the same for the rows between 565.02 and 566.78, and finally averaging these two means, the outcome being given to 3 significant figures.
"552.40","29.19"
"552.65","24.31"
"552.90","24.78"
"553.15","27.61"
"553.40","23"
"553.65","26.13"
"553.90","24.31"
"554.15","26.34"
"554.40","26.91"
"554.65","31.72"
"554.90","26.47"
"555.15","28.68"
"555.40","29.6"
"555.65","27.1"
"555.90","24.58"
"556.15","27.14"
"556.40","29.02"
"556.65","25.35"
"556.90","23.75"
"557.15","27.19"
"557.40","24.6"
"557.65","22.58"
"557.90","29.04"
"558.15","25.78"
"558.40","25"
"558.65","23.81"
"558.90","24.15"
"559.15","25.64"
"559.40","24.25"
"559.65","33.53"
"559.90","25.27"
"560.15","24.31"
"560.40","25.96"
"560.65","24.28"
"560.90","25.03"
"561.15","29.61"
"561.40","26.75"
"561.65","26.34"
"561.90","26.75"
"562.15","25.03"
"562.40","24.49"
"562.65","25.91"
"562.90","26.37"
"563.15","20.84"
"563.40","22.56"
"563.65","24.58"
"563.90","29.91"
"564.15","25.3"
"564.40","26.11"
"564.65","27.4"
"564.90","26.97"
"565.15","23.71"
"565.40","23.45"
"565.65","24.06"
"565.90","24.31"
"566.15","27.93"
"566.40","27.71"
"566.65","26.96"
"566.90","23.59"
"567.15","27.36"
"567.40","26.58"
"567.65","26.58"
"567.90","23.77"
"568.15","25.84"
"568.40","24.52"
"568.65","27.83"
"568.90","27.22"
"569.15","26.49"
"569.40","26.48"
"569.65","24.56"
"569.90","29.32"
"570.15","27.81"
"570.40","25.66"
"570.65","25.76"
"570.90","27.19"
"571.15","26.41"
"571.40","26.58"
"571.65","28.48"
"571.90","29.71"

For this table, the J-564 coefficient 23.9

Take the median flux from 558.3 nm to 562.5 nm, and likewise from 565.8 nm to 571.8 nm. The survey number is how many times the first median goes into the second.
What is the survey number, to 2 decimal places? 1.06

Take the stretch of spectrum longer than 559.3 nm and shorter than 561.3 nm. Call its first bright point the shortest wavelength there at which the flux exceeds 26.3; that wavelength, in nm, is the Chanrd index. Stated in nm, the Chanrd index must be 559.65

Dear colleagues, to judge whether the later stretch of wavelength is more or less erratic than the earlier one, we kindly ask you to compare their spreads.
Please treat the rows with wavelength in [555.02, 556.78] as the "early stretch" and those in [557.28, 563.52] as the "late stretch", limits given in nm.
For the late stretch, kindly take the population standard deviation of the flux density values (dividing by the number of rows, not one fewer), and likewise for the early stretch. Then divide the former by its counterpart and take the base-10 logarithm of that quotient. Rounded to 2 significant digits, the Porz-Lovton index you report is 0.15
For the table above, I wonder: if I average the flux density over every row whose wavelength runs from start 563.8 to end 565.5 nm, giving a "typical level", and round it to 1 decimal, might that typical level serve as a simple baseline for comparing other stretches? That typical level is 26.1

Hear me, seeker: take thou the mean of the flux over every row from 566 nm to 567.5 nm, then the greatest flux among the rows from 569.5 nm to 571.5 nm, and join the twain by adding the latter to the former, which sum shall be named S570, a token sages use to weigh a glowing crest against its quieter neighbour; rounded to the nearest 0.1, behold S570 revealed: 56.0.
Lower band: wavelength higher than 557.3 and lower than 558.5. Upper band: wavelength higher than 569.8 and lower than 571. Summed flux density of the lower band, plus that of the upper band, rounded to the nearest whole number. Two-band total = 263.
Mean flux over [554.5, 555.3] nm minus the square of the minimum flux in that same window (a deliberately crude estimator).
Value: -672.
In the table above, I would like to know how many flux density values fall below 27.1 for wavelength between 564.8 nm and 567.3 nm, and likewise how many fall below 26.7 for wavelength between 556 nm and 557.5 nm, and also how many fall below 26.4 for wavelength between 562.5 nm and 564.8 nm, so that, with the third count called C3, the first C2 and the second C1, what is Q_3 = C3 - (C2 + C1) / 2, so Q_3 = 2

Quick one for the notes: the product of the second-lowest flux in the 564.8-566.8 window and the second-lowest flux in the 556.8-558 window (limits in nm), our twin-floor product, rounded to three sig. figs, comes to 563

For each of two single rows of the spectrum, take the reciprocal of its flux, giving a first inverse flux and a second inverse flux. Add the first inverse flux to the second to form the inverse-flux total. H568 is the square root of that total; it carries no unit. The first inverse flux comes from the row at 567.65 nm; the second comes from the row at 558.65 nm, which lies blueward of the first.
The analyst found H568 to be 0.282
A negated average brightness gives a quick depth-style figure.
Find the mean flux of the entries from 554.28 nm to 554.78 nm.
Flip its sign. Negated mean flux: -29.3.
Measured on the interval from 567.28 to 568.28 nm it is -25.7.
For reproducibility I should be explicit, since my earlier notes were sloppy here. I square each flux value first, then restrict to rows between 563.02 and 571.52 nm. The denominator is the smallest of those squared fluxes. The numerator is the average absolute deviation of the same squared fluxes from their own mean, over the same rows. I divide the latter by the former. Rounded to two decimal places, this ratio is 0.18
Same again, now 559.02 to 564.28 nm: 0.22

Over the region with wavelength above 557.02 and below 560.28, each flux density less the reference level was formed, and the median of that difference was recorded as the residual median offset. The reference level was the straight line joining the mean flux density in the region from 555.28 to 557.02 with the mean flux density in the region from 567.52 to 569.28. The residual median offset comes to -1.54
